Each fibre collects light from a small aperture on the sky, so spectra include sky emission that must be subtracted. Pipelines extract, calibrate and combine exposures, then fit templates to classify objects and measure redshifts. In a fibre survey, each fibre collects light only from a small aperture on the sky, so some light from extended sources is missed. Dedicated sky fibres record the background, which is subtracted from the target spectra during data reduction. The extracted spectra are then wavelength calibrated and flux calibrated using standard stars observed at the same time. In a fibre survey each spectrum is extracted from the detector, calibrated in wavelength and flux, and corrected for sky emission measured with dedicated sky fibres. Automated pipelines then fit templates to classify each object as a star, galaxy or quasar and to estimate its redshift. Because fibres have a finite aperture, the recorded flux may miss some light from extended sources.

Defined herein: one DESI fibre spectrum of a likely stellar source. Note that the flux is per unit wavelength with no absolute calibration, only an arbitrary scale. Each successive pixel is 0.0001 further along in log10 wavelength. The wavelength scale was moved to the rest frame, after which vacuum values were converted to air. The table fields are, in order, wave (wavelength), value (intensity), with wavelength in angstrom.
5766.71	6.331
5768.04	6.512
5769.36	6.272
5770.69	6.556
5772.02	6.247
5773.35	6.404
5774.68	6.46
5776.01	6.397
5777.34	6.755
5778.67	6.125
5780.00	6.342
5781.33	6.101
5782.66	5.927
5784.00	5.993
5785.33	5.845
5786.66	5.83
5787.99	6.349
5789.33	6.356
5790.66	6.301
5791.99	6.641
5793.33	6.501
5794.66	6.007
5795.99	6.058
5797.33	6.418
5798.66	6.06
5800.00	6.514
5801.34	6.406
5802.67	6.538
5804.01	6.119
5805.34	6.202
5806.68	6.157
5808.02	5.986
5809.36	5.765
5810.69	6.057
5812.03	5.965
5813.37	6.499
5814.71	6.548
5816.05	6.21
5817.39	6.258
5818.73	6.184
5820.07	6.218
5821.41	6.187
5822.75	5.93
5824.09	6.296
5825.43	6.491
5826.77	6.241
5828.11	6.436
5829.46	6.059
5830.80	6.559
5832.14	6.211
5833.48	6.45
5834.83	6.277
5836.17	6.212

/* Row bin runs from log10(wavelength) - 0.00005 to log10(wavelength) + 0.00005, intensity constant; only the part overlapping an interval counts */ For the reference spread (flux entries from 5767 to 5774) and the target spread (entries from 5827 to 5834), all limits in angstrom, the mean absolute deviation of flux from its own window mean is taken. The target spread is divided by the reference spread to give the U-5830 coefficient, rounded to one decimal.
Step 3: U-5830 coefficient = 1.5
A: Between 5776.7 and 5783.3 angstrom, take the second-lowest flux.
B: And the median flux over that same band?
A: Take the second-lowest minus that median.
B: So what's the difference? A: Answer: -0.02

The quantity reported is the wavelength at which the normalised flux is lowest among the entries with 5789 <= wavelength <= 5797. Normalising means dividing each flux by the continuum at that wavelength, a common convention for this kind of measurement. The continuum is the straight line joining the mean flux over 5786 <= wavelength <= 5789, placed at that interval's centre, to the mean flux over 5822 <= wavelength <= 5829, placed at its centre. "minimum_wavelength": 5794.66 angstrom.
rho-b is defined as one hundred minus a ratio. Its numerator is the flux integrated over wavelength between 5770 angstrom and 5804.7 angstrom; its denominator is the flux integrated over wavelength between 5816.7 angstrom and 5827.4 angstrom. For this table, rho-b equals 96.7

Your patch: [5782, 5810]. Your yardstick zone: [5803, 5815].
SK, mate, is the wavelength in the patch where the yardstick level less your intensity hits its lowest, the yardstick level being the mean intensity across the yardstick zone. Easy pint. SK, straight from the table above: 5791.99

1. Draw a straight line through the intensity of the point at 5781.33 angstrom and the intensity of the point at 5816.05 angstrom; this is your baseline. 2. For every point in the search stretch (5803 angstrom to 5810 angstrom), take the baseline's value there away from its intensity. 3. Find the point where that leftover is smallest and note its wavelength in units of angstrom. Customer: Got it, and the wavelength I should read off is 5809.36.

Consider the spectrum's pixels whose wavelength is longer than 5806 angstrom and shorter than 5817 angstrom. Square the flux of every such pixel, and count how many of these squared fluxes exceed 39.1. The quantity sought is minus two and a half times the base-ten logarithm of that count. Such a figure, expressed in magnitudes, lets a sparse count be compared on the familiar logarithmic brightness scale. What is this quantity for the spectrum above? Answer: -0.75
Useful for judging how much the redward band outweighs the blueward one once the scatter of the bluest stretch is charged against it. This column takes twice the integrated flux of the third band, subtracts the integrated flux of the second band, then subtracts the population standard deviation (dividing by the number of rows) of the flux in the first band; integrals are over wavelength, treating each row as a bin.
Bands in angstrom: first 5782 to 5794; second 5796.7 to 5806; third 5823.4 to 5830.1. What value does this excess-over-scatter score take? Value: 25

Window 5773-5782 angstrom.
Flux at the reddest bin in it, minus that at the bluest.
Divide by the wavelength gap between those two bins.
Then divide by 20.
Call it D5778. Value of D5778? -0.0019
